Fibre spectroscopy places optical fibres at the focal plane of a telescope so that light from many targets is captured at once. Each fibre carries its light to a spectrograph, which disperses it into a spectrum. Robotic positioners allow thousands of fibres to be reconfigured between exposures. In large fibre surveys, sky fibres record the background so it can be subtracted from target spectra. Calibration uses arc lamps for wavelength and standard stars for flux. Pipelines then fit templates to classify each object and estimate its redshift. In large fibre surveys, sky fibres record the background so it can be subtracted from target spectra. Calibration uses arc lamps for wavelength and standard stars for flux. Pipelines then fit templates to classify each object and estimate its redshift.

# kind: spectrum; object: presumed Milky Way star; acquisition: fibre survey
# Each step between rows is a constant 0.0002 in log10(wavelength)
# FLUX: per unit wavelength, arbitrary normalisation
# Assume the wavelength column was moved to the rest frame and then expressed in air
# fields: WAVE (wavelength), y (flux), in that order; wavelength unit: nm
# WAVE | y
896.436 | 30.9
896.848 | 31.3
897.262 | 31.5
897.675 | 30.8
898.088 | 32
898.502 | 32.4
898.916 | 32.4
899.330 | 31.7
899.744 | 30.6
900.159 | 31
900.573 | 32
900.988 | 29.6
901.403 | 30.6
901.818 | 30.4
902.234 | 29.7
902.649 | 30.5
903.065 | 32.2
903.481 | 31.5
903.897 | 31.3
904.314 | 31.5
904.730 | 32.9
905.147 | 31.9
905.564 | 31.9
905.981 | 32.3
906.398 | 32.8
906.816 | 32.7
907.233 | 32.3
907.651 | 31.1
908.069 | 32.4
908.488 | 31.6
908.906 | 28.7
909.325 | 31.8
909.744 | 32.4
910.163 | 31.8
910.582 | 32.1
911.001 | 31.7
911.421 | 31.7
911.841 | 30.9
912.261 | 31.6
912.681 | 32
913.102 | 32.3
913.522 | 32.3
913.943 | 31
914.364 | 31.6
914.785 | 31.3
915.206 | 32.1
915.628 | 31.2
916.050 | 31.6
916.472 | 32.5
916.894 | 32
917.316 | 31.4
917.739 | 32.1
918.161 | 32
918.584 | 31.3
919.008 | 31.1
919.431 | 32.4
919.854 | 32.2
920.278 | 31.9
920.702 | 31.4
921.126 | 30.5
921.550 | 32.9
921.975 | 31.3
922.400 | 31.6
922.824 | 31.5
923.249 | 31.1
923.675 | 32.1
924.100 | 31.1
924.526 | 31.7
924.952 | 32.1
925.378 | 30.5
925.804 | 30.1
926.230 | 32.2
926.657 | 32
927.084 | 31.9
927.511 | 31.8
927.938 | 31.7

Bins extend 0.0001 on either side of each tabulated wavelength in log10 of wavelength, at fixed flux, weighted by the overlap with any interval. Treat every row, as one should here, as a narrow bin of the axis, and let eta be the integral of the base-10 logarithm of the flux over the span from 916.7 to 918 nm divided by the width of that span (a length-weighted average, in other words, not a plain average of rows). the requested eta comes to 1.50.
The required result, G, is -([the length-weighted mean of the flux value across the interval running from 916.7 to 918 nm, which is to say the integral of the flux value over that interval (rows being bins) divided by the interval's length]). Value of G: -31.85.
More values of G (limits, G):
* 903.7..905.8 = -31.90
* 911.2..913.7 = -31.79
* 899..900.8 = -31.38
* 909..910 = -31.68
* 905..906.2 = -32.06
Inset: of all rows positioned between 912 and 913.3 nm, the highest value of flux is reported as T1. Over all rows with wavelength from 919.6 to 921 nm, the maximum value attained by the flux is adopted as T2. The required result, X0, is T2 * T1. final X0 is 1040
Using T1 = 32.3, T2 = 32.2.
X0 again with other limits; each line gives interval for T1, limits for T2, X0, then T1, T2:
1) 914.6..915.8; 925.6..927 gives 1034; 32.1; 32.2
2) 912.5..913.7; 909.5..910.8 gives 1047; 32.3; 32.4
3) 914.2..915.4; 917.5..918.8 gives 1030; 32.1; 32.1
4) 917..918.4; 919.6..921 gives 1034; 32.1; 32.2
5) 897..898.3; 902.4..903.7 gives 1030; 32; 32.2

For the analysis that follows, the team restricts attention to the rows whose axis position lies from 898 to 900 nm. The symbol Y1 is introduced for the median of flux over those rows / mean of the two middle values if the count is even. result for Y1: 32.0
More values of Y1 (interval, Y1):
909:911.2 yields 31.8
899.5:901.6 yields 30.6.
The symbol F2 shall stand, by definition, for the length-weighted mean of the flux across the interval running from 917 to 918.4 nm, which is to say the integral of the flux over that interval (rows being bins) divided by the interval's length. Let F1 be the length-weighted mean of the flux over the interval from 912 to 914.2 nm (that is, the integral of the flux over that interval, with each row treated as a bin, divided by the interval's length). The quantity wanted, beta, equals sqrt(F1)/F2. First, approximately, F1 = 31.81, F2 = 31.8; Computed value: 0.177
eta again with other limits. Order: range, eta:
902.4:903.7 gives 1.50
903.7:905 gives 1.50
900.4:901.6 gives 1.49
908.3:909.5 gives 1.49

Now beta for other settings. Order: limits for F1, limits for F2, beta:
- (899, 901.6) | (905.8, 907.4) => 0.171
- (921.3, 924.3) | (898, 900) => 0.177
